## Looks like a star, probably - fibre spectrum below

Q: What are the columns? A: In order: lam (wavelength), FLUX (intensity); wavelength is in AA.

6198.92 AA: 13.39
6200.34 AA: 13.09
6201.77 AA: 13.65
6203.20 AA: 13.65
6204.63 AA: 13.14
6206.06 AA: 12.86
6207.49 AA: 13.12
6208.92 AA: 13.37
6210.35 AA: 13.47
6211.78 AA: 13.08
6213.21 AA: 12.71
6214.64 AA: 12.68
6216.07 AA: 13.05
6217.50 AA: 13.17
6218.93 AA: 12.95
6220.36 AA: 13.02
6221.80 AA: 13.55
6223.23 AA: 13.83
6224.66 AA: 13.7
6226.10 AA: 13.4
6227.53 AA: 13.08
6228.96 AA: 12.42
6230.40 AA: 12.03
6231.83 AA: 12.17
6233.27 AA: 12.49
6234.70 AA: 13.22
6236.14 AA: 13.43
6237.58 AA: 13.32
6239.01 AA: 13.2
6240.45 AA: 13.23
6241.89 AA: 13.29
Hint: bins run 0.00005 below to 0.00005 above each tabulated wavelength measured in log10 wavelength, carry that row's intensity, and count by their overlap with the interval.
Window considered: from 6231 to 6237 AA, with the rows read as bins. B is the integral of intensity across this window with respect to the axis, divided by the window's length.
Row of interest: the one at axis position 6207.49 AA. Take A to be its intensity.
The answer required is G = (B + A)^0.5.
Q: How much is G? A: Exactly 5.09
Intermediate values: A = 13.12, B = 12.8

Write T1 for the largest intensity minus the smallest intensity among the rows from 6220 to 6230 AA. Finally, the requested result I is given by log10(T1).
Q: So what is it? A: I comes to 0.1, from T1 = 1.4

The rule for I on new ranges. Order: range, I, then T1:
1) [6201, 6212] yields -0.1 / 0.8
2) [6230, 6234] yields -0.3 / 0.5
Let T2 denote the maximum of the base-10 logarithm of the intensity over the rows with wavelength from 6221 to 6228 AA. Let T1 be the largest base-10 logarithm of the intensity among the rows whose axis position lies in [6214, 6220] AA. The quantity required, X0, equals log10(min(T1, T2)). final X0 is 0.0491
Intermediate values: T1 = 1.12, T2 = 1.14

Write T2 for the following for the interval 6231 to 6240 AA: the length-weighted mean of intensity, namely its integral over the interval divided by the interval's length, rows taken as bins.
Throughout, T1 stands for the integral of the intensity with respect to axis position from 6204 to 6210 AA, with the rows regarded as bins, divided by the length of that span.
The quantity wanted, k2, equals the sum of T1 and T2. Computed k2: 26.1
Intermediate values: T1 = 13.1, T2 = 12.97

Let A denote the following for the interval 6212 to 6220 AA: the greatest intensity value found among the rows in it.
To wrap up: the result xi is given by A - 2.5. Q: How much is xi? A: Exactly 10.7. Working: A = 13.17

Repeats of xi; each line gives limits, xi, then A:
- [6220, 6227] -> 11.3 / 13.83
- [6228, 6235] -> 10.7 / 13.22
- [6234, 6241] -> 10.9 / 13.43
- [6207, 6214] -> 11.0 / 13.47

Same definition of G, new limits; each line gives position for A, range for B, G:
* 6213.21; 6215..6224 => 5.09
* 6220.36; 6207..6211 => 5.13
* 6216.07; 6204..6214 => 5.11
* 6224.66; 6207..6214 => 5.18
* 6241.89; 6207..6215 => 5.14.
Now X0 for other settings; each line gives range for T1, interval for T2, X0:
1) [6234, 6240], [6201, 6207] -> 0.0523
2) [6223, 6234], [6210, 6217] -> 0.0528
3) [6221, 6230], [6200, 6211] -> 0.0550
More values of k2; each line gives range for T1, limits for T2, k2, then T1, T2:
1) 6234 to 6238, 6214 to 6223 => 26.4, 13.3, 13.12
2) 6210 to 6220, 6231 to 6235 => 25.6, 13.0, 12.56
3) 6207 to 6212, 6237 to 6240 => 26.6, 13.3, 13.27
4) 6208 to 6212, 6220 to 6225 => 26.9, 13.3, 13.54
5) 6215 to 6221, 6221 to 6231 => 26.2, 13.0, 13.15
